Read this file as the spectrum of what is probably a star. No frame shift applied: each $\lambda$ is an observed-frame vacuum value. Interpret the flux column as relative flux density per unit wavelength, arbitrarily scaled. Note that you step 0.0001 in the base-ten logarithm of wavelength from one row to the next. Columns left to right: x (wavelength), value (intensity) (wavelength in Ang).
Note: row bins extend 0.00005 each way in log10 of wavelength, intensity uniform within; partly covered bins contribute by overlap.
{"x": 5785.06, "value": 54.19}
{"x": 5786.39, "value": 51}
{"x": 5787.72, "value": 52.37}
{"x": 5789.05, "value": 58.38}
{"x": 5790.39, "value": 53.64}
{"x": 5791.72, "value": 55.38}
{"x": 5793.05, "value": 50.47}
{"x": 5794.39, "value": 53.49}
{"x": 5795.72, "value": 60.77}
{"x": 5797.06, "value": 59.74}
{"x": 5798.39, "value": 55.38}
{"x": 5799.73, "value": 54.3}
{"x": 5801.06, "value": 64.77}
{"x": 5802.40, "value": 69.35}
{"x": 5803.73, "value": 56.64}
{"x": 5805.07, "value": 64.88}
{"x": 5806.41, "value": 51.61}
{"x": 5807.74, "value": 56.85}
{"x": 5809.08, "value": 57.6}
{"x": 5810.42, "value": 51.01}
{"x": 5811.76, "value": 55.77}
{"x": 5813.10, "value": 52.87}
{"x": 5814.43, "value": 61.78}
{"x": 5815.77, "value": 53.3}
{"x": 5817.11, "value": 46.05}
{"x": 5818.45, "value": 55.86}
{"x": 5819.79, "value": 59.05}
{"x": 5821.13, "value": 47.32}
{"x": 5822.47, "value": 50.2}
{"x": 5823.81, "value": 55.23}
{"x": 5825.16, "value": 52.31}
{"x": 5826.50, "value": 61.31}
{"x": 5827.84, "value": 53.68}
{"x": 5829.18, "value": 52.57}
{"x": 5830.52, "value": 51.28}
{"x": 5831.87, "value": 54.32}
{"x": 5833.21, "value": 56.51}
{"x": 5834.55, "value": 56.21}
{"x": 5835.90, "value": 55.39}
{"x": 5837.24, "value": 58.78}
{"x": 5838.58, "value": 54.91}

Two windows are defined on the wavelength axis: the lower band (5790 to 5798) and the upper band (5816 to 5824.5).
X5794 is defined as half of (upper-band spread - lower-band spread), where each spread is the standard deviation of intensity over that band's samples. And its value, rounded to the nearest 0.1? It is 0.6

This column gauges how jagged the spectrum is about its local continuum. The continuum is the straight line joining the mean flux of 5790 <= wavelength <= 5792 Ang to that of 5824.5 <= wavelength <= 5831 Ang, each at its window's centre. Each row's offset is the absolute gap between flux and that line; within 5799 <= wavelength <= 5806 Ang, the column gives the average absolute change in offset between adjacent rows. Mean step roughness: 9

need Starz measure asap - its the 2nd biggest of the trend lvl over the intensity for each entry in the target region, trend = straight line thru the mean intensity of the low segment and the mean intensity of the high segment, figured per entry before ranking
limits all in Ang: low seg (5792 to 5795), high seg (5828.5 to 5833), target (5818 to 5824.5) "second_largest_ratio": 1.05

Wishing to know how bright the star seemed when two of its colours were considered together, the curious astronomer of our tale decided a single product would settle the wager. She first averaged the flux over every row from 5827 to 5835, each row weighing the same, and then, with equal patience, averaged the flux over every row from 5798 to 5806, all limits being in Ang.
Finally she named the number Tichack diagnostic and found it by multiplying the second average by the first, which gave 3294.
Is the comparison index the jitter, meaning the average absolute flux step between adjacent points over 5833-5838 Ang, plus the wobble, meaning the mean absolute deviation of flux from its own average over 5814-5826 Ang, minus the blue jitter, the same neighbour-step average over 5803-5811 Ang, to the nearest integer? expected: -1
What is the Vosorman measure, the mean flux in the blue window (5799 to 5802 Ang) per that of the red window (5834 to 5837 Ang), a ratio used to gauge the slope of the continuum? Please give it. 1.07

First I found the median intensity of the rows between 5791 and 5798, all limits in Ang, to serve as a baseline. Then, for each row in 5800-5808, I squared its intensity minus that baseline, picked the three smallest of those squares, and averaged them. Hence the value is 6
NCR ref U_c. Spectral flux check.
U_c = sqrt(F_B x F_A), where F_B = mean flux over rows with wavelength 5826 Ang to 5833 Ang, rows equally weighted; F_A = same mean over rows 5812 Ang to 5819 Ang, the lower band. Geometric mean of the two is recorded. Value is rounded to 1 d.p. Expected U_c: 54.3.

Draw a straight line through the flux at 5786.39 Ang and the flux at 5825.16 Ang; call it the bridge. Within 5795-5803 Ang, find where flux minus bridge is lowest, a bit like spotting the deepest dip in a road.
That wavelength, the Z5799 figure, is 5799.73 Ang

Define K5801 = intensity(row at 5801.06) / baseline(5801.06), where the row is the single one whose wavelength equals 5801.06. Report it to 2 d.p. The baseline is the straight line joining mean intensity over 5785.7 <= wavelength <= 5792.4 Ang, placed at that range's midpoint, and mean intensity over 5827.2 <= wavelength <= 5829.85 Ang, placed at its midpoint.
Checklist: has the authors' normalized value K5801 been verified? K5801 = 1.20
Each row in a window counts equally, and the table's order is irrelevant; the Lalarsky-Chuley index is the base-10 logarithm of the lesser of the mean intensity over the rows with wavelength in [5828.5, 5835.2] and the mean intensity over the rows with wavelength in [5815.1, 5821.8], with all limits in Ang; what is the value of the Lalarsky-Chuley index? 1.719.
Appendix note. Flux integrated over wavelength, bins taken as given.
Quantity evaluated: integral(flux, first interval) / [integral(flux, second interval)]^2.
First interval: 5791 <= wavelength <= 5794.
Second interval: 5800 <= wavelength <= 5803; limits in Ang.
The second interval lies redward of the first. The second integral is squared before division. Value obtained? 0.004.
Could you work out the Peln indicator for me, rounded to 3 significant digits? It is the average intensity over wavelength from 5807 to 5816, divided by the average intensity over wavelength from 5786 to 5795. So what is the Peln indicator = 1.04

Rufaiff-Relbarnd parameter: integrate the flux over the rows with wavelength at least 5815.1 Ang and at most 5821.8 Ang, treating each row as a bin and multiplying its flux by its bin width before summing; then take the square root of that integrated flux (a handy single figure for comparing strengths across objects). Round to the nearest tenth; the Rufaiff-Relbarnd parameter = 18.7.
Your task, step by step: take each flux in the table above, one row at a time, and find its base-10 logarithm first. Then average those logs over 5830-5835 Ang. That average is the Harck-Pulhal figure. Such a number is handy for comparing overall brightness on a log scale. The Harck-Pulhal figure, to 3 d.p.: 1.737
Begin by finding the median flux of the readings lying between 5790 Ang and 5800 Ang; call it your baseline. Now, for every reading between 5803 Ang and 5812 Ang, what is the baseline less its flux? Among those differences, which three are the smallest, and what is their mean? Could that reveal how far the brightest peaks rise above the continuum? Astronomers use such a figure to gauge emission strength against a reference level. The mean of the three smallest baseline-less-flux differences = -4.9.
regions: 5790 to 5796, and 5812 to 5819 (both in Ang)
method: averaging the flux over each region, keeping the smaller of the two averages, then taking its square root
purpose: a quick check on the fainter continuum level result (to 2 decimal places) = 7.35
